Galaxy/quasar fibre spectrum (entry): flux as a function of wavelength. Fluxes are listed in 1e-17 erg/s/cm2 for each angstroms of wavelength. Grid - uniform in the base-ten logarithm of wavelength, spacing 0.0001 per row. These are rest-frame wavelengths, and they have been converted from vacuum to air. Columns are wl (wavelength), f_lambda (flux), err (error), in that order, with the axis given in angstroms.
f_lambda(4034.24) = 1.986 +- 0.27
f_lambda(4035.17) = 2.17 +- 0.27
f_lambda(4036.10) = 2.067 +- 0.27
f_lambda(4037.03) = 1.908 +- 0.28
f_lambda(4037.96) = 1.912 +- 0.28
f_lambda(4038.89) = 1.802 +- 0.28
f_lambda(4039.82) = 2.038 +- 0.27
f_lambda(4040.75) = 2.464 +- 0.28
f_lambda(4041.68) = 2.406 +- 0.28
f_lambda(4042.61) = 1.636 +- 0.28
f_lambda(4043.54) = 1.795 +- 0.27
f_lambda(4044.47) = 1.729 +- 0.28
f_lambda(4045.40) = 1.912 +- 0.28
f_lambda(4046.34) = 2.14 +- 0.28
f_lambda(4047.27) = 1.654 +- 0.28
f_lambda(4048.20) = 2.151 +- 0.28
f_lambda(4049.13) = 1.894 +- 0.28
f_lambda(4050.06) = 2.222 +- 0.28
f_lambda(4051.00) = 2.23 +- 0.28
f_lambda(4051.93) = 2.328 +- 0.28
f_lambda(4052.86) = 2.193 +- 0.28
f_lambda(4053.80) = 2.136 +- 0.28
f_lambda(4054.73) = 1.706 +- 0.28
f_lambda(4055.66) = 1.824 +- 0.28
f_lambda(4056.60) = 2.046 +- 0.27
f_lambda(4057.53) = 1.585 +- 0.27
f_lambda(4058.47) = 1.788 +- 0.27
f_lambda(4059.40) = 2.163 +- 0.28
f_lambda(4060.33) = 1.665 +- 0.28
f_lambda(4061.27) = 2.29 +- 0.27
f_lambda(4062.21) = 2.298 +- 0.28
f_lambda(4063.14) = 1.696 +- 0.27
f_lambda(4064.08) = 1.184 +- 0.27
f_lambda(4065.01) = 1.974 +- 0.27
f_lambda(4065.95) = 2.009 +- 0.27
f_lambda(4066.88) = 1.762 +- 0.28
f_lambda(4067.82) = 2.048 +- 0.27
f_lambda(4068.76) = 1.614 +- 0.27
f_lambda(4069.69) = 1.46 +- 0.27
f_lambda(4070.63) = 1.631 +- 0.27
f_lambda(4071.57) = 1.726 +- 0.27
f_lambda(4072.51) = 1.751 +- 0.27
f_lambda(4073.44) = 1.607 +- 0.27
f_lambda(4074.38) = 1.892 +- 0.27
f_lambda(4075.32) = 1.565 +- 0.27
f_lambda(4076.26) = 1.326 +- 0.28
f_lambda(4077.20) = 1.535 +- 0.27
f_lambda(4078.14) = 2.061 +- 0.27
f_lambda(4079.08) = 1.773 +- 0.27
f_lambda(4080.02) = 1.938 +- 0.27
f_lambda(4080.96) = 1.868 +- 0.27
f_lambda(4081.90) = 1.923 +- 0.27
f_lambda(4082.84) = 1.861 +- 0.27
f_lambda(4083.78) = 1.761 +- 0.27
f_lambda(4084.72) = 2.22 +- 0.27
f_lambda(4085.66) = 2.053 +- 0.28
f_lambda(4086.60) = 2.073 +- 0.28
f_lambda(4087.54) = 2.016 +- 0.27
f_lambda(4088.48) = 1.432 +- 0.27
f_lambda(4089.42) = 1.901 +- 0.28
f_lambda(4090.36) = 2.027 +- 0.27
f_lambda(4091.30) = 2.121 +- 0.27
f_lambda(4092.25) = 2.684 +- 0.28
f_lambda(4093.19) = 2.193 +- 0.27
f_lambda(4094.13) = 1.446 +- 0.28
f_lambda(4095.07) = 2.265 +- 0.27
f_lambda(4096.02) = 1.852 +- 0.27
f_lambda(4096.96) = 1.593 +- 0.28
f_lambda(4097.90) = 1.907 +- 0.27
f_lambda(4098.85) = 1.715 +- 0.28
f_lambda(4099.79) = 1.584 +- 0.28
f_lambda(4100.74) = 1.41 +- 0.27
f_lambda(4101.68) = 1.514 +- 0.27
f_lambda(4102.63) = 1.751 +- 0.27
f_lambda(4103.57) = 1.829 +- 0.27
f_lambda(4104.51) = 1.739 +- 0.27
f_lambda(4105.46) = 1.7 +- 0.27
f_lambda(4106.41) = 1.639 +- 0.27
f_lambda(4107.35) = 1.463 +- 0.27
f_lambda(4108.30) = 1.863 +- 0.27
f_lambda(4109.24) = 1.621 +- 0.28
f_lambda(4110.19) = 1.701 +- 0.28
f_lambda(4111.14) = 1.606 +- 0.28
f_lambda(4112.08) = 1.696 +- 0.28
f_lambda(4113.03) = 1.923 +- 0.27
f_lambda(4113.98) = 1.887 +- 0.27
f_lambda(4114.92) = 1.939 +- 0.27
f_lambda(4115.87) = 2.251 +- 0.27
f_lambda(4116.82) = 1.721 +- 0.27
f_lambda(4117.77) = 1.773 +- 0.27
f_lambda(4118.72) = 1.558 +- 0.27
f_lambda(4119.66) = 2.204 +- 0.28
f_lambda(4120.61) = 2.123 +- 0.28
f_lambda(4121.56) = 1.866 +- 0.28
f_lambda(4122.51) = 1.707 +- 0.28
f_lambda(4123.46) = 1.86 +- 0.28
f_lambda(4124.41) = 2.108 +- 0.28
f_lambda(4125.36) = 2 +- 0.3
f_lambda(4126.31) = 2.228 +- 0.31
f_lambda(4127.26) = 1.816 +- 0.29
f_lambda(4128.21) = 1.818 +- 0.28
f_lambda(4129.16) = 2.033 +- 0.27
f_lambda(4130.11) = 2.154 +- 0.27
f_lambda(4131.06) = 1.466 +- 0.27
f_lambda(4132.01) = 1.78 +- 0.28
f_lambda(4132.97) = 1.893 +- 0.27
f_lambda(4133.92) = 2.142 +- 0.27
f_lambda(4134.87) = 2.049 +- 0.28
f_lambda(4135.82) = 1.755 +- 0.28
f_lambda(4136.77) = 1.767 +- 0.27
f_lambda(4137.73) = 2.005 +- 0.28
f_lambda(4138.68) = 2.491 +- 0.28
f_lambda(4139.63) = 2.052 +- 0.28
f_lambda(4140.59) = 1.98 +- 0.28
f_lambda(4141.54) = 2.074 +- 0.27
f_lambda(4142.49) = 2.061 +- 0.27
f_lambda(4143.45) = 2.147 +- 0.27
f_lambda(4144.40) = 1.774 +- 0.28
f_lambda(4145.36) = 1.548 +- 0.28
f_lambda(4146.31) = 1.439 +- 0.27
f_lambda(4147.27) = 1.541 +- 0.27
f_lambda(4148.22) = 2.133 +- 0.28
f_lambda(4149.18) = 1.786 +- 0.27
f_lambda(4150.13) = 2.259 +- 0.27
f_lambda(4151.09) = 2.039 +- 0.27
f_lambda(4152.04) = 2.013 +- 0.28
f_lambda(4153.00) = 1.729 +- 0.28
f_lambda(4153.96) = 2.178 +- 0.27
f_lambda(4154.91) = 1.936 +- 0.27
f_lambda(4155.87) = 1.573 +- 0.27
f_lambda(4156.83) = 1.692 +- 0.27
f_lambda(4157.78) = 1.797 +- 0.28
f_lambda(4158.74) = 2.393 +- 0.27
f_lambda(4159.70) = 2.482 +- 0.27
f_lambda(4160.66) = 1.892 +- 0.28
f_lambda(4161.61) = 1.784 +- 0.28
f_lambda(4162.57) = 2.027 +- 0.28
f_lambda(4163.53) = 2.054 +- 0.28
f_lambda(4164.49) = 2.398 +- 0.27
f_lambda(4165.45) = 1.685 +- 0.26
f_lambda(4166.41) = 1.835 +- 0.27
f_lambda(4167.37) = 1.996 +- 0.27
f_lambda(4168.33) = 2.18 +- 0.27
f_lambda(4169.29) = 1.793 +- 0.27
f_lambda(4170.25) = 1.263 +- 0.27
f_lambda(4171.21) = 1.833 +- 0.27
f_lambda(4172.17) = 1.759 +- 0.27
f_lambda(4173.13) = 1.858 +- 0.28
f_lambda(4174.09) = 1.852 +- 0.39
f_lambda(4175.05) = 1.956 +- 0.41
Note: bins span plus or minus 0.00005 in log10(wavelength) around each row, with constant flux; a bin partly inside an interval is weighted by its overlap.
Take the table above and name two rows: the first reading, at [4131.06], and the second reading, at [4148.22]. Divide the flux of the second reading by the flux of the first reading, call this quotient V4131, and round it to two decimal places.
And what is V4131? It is 1.45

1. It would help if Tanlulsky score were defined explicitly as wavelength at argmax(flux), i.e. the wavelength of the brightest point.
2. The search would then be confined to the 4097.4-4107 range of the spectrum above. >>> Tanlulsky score 4097.90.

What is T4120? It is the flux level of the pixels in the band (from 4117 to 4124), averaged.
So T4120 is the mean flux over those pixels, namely 1.87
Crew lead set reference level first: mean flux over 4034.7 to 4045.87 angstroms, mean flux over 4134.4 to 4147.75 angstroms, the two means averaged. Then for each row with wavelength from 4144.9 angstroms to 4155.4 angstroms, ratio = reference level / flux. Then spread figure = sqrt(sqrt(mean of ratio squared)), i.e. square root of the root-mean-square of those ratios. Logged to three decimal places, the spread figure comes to 1.036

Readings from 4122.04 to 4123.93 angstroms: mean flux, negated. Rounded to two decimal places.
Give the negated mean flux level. -1.78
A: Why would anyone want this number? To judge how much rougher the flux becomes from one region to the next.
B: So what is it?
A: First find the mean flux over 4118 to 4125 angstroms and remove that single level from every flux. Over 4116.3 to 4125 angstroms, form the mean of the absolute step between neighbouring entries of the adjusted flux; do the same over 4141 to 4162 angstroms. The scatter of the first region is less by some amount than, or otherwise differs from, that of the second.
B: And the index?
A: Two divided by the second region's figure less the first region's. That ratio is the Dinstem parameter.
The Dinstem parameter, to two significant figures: 55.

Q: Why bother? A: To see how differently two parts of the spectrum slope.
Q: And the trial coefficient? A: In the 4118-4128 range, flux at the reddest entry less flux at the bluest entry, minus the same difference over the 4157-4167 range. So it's 0.22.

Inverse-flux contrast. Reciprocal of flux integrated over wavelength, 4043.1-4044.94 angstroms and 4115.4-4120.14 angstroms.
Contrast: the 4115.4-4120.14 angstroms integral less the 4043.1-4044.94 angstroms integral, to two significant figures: 1.5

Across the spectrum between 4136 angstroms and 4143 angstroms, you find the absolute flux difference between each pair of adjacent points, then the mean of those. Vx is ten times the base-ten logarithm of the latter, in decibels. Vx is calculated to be -6.5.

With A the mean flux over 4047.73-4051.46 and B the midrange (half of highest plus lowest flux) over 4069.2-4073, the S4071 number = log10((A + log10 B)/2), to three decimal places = 0.066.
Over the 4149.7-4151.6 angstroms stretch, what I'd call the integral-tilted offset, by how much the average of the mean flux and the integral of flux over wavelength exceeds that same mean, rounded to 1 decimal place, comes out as 1.0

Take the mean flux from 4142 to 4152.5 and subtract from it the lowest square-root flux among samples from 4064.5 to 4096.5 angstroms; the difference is 0.73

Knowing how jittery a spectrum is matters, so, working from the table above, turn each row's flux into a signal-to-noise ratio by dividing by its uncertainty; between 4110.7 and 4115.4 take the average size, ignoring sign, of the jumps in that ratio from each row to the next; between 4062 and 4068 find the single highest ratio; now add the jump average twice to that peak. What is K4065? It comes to 9.1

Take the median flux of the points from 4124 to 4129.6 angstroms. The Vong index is 2.02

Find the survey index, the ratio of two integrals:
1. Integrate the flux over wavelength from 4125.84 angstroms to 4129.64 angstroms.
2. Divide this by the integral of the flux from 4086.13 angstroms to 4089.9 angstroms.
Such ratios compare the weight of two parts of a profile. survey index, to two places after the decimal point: 1.07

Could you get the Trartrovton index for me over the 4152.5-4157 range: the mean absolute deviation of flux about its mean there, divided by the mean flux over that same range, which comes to 0.10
